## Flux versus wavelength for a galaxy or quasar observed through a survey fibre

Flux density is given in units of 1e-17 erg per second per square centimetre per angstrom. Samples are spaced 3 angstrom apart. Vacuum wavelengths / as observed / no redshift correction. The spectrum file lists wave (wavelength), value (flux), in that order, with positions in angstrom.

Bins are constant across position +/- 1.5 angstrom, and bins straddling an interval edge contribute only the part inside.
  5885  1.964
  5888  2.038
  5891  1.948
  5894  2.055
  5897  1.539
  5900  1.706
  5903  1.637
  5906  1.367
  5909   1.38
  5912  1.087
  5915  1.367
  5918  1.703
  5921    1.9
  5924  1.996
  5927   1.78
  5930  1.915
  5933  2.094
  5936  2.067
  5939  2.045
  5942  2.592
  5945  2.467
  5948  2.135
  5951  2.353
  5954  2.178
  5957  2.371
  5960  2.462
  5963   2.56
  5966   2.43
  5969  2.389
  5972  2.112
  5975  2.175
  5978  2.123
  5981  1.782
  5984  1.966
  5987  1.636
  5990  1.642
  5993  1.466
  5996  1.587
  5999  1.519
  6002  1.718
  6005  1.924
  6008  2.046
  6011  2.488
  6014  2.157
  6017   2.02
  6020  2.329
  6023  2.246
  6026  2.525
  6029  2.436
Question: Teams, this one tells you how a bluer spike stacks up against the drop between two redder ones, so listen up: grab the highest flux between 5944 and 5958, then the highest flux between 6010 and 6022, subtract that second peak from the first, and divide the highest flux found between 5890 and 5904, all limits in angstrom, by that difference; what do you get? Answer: -98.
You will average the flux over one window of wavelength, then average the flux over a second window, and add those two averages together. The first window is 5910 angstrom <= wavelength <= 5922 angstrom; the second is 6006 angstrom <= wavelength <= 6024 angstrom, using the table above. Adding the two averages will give 3.7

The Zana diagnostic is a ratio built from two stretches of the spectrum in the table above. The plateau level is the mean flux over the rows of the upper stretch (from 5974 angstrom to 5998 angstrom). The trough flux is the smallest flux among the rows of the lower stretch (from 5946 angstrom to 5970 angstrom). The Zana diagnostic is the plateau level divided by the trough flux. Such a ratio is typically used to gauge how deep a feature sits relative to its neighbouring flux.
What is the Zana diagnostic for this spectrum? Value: 0.84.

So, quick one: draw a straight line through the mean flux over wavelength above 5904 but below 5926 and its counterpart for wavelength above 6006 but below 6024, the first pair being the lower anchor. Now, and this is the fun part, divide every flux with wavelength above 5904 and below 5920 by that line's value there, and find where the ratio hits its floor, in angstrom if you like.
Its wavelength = 5912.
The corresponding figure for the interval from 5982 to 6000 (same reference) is 5993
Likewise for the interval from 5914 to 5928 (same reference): 5915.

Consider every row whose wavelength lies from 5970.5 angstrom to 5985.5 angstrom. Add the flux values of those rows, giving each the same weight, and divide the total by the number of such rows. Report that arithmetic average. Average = 2.03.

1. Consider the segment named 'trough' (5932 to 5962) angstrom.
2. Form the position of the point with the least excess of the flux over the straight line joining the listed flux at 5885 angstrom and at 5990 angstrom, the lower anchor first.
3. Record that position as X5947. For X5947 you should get 5939 angstrom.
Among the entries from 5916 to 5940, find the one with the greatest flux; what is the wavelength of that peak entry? 5933 angstrom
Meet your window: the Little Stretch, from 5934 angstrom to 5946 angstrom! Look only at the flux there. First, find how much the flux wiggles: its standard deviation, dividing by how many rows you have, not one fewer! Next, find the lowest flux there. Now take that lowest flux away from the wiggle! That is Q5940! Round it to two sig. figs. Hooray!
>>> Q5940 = -1.8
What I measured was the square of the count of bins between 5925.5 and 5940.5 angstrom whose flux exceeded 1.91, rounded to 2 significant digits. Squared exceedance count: 16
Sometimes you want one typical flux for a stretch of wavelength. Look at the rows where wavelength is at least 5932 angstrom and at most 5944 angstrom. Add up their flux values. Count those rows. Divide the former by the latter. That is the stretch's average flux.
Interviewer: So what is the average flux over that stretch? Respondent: 2.2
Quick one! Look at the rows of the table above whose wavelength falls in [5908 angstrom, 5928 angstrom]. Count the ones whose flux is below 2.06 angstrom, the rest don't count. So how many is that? 7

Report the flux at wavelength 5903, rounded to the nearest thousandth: 1.637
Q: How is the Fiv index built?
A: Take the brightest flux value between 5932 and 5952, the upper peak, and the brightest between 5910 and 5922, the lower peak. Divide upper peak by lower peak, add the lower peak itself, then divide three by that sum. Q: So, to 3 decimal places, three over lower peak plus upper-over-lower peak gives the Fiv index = 0.919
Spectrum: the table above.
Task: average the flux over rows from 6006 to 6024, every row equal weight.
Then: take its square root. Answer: 1.49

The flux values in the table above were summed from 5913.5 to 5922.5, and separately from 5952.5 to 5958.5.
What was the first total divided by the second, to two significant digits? 1.1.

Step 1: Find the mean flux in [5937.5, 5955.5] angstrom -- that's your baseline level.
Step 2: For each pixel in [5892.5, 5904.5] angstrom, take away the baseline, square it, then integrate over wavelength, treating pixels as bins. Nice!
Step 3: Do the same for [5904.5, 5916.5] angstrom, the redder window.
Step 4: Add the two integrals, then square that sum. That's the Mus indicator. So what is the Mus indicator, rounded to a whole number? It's 265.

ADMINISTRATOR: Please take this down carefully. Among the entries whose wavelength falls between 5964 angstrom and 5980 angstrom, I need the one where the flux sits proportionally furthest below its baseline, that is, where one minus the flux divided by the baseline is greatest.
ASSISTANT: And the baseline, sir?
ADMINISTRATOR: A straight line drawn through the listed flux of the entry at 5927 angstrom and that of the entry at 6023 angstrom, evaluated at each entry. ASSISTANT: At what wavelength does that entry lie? 5978 angstrom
